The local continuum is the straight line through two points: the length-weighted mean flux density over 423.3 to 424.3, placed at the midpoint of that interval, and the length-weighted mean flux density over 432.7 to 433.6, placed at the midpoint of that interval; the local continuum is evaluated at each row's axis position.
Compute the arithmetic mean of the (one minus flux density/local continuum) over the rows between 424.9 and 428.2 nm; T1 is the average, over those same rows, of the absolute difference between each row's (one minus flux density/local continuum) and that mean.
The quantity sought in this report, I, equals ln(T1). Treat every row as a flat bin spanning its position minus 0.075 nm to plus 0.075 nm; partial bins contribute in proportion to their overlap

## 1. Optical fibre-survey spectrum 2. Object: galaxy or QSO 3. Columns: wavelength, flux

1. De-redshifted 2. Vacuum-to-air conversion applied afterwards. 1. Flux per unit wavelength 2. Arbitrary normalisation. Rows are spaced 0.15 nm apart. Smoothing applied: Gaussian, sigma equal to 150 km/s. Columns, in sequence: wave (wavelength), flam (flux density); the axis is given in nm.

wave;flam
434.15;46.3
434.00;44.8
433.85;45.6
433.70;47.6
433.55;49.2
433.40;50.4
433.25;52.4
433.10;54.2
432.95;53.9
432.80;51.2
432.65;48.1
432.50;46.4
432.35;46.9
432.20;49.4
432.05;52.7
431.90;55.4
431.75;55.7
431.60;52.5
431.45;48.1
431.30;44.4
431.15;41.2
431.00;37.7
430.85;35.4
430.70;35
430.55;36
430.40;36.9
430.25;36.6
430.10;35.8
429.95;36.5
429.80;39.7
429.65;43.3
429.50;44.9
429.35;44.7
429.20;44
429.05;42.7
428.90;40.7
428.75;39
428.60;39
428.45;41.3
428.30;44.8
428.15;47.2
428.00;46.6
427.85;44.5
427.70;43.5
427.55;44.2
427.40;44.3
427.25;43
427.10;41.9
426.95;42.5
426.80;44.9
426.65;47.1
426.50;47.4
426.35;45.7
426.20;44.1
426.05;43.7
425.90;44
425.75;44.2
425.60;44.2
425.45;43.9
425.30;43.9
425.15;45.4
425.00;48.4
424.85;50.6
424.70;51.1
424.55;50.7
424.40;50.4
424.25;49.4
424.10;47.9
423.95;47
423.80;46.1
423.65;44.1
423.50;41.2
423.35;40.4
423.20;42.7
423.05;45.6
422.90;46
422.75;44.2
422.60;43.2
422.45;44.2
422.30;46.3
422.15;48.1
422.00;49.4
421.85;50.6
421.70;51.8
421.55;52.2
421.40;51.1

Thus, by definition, -3.56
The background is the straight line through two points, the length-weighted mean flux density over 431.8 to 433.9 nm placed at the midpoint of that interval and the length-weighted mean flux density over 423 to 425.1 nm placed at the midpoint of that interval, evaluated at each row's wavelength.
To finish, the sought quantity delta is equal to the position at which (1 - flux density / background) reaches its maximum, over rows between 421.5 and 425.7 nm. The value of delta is 423.35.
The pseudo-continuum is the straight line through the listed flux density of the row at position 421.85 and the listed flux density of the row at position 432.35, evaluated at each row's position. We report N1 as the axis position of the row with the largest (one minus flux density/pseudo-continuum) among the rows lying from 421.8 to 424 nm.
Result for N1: 423.35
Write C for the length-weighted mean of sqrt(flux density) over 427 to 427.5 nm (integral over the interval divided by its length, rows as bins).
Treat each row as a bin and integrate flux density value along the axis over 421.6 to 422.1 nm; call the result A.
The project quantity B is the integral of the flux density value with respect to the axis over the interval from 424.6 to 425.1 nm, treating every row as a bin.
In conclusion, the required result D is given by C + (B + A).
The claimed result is 56.8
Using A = 25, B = 24.9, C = 6.56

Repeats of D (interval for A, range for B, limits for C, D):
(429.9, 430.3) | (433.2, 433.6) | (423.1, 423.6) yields 41.2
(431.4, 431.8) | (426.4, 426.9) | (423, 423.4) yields 50.5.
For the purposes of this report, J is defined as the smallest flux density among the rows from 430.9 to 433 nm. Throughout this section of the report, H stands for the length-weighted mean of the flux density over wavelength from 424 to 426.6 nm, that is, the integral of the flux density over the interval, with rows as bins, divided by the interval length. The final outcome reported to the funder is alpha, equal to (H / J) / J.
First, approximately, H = 47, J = 37.7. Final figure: 0.033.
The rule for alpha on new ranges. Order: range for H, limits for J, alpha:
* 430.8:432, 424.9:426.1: 0.024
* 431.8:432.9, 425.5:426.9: 0.026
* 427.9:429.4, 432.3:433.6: 0.020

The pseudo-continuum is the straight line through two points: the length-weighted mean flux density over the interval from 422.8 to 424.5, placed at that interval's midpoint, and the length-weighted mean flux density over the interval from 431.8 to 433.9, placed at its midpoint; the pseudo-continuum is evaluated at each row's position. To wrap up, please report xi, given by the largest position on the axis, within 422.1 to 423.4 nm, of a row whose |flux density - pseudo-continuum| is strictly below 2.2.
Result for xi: 423.05 nm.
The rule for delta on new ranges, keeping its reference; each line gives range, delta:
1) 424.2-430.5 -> 430.10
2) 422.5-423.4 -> 423.35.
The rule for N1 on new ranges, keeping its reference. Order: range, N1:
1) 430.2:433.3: 430.70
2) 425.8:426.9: 426.05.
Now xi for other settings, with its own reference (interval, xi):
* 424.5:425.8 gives 425.15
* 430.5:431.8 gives 431.45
